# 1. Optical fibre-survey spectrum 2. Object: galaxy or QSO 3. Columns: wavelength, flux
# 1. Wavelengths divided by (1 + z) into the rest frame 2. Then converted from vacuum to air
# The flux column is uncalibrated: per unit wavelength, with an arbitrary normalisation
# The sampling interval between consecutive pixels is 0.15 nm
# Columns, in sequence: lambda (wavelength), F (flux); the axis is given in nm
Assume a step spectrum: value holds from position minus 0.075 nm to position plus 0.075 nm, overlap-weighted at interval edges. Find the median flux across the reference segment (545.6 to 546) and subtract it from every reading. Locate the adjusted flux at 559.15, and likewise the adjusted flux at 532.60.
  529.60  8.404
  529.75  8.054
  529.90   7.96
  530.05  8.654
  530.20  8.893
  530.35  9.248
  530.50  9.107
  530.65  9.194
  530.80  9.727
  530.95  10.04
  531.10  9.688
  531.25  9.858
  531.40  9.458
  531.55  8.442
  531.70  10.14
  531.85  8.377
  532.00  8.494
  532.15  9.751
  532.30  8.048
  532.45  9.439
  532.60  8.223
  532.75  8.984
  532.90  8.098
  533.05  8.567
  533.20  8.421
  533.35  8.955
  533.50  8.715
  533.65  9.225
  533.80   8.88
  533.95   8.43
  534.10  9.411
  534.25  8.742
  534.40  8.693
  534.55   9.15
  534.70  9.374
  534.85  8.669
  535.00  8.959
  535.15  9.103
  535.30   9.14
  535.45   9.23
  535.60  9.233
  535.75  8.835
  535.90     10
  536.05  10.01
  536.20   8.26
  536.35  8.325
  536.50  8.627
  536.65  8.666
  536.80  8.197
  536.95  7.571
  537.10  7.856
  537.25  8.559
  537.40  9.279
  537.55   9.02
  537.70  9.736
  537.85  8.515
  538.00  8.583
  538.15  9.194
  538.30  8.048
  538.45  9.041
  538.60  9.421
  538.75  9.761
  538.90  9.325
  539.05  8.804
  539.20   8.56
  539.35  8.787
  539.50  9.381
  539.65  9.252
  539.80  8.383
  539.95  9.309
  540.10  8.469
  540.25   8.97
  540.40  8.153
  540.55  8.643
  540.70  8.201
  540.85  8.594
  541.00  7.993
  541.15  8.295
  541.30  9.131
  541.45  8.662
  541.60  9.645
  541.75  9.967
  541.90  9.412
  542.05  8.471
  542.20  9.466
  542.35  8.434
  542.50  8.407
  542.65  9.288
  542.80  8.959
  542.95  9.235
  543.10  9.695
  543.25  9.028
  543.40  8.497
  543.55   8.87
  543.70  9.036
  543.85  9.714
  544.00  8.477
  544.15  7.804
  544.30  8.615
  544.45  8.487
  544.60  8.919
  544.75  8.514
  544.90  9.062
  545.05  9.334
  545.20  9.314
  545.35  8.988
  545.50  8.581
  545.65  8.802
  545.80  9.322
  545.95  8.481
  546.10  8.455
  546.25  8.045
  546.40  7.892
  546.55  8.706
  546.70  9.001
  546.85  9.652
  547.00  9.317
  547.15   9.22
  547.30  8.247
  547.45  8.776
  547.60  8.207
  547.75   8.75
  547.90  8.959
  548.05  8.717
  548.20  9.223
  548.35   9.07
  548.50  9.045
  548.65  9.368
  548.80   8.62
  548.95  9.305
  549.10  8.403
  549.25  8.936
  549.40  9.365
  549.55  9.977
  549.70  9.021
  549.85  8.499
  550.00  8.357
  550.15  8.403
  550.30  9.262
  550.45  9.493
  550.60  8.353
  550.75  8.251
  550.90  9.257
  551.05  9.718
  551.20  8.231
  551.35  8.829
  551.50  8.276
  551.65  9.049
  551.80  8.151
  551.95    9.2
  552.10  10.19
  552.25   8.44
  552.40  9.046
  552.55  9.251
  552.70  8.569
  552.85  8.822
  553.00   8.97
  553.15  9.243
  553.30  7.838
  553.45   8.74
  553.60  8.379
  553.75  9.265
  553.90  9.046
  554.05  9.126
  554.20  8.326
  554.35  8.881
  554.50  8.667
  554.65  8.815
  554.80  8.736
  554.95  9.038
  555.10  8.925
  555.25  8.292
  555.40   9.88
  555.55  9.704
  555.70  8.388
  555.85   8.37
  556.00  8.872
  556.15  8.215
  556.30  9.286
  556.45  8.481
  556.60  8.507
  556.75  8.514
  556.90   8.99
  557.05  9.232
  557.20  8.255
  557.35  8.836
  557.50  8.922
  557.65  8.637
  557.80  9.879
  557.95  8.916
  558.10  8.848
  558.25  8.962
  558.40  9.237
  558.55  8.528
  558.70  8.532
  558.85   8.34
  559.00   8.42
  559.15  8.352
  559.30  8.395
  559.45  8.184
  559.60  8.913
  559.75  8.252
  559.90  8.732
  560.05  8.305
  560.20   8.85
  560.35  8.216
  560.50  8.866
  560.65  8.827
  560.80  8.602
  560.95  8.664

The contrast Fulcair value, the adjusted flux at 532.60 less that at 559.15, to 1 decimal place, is -0.1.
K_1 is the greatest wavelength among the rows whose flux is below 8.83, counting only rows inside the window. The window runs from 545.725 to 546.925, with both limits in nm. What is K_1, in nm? 546.55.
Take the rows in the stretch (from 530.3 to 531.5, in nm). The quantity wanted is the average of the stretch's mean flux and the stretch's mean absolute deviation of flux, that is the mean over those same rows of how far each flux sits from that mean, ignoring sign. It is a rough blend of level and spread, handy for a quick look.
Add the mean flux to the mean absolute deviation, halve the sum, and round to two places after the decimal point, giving 4.91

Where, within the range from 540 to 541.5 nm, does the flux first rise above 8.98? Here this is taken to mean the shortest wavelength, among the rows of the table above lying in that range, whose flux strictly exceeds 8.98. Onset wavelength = 541.30 nm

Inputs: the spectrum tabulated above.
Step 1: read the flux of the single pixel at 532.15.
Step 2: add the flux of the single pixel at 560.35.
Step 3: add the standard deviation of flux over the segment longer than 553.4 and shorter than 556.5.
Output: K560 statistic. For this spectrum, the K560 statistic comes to 18.4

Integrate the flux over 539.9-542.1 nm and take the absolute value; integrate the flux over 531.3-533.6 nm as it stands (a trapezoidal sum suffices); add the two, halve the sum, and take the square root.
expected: 4.45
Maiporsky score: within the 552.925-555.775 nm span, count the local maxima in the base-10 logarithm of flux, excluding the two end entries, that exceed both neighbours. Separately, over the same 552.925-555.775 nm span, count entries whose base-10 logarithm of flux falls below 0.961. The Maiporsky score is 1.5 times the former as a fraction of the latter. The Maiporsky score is 0.80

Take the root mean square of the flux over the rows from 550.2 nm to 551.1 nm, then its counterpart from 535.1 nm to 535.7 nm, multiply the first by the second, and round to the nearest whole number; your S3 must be 83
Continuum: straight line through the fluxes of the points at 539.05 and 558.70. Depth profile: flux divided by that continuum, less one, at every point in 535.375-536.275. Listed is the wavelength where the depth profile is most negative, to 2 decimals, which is 536.20 nm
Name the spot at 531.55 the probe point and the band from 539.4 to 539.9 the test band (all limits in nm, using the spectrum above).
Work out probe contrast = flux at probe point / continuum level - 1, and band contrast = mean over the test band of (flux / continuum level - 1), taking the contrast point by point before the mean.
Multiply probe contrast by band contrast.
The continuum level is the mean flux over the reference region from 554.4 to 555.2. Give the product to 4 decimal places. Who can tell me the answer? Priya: -0.0009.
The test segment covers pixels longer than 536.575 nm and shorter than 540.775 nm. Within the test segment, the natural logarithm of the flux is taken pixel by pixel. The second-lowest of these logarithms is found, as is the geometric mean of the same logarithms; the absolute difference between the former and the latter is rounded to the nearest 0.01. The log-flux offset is 0.11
